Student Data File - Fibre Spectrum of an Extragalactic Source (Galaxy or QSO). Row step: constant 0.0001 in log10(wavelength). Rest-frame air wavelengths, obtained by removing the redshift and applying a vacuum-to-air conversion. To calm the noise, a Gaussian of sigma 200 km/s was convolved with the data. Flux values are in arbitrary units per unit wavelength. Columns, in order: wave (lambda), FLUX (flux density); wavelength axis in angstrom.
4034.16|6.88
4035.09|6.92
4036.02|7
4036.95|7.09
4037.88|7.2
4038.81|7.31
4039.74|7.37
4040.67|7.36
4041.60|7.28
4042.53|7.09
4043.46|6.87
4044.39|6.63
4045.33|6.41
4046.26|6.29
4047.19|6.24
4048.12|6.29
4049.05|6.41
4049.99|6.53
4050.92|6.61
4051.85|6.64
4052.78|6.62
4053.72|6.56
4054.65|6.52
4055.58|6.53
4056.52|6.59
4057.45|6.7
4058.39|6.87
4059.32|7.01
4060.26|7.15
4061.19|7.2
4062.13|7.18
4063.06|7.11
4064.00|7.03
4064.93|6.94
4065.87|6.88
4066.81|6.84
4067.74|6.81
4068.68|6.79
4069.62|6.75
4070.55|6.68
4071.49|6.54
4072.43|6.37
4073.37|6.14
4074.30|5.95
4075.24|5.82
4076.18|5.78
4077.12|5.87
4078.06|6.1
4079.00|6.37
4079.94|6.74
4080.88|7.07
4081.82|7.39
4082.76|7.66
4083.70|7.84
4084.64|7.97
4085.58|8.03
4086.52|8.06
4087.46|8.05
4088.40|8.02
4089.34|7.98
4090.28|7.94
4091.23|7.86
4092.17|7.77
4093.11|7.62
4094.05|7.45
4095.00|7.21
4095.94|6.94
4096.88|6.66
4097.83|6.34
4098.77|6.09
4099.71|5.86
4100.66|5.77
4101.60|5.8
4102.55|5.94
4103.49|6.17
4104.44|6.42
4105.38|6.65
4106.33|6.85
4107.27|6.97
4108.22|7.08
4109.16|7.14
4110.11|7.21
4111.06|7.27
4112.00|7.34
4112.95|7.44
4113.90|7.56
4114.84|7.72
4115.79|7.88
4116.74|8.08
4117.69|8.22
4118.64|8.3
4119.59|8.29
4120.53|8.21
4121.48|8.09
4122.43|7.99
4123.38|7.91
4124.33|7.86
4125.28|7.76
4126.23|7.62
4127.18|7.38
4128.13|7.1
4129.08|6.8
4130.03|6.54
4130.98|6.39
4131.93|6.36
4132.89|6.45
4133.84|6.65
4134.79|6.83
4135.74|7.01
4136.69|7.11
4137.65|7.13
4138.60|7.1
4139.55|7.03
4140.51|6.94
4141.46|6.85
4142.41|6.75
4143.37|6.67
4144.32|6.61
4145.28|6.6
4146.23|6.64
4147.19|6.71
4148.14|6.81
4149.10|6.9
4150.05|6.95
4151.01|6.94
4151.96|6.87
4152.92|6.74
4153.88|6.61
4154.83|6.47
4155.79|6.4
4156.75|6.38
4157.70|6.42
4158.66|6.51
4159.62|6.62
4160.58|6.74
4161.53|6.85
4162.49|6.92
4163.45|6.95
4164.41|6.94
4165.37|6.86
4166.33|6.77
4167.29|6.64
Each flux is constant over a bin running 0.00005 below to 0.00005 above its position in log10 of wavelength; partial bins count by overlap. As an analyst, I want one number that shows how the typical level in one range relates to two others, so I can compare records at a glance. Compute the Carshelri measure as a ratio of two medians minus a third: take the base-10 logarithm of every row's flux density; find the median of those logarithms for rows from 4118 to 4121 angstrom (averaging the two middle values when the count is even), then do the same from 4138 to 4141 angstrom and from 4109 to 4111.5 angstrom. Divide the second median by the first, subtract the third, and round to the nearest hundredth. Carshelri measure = 0.06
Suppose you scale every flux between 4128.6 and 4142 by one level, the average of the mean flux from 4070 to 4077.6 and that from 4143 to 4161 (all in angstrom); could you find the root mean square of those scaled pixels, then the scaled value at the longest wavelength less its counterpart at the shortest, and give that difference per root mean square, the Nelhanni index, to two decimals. 0.01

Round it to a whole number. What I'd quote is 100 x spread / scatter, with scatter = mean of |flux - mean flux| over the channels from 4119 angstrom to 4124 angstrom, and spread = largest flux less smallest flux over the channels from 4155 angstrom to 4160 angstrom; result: 197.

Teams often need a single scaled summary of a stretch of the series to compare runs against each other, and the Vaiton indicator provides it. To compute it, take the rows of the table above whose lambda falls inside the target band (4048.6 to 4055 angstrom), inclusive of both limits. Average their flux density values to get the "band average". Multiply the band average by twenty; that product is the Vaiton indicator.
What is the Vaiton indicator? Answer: 131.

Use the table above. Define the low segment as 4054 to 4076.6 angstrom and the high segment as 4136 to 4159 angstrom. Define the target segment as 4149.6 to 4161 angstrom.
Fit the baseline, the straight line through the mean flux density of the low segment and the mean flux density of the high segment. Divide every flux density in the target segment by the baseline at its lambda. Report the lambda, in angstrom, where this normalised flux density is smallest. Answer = 4156.75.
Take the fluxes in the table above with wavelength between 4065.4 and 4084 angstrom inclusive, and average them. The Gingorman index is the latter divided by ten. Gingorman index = 0.66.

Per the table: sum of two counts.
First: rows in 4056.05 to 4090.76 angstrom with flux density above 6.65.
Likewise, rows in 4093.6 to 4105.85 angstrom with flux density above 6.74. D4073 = 30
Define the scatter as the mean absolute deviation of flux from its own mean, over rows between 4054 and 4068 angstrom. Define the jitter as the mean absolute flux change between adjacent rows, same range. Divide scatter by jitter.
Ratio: 2.4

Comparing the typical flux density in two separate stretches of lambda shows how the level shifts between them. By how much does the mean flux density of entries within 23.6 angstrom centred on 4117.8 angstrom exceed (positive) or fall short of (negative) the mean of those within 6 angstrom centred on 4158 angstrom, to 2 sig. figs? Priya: 1.1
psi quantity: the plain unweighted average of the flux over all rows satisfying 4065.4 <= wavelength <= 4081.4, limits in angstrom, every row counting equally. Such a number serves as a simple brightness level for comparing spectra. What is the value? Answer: 6.44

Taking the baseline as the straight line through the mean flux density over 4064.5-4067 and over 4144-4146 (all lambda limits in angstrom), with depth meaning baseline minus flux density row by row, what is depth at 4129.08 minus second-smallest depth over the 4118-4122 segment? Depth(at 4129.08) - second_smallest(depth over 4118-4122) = 1.46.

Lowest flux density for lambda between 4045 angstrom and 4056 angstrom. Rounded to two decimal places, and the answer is 6.24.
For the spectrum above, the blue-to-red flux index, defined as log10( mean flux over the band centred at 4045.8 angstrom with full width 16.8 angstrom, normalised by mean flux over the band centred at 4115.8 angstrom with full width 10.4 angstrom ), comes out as -0.065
